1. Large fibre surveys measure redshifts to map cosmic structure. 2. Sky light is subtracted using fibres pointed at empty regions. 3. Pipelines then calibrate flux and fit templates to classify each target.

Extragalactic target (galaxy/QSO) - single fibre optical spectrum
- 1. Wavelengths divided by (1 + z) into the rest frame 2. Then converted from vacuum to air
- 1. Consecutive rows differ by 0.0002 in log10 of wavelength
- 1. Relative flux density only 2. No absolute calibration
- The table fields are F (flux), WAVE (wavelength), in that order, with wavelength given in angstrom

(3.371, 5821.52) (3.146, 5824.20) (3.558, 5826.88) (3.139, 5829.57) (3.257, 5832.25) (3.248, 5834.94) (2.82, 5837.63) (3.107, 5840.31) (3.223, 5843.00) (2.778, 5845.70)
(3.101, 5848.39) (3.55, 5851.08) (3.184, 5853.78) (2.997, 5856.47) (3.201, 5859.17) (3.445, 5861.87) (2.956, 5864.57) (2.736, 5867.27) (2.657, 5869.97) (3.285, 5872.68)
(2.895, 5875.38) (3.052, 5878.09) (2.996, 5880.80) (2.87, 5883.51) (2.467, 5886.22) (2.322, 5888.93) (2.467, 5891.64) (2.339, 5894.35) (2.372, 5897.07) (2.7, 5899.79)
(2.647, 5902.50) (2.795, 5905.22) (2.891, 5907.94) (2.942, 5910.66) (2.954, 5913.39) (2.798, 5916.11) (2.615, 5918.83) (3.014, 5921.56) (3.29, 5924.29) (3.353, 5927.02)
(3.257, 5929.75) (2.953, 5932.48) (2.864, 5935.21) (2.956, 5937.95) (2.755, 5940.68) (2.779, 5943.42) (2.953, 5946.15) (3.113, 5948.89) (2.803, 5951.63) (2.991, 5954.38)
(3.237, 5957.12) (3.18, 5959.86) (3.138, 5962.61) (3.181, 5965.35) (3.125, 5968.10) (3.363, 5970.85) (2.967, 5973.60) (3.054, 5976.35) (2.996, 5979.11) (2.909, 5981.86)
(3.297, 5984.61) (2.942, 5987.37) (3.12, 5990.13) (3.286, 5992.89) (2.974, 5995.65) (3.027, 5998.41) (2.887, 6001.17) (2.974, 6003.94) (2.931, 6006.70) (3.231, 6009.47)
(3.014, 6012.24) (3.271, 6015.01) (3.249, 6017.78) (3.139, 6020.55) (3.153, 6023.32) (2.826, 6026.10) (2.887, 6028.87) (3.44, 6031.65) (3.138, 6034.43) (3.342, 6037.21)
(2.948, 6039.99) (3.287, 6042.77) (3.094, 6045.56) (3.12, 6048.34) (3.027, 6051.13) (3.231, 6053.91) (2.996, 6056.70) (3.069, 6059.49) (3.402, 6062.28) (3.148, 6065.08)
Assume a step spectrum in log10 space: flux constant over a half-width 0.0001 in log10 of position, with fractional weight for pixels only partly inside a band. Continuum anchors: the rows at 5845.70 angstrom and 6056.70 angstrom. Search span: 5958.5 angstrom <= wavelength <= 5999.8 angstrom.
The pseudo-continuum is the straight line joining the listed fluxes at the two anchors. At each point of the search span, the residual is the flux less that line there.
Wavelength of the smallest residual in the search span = 5981.86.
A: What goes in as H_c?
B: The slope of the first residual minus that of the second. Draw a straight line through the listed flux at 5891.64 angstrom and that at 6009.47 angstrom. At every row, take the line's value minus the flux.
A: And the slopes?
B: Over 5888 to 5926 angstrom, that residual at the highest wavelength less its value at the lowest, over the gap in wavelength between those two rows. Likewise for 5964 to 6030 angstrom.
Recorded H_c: -0.03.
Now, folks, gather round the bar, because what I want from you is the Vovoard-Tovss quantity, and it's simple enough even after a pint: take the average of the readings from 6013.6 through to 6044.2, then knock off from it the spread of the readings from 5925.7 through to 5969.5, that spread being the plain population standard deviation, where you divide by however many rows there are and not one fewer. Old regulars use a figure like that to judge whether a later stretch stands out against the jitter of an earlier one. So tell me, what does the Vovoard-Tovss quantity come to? 2.97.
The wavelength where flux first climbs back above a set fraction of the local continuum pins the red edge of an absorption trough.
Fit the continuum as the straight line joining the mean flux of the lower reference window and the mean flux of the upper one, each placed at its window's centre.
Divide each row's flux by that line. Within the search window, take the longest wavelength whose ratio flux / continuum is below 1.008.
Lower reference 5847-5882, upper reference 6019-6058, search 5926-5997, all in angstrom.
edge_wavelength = 5995.65 angstrom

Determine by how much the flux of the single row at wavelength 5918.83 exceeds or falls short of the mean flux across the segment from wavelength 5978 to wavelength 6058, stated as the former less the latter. -0.48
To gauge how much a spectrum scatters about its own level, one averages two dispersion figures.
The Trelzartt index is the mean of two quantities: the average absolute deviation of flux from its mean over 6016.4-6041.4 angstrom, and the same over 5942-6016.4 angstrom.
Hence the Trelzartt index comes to 0.145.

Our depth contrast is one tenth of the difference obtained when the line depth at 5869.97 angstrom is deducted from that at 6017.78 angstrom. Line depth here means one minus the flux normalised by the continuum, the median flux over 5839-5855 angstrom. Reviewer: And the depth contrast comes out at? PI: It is -0.019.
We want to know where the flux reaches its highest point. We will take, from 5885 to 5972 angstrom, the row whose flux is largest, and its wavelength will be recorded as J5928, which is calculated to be 5970.85 angstrom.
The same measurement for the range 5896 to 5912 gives 5910.66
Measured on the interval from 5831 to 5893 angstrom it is 5851.08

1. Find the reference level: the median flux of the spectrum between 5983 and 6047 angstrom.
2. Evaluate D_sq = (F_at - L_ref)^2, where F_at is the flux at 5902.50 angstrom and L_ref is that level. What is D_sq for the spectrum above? 0.22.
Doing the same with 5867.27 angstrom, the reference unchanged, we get 0.15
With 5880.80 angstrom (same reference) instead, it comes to 0.02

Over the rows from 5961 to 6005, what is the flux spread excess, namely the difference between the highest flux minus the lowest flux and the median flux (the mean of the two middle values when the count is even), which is -2.6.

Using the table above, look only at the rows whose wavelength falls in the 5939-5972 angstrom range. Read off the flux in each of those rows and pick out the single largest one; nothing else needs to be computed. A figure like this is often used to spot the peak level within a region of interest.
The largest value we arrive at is 3.363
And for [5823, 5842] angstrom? 3.558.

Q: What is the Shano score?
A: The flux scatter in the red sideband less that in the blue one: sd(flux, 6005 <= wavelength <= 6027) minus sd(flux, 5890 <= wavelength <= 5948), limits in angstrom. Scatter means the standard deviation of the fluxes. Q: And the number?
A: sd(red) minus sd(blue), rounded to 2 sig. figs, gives -0.11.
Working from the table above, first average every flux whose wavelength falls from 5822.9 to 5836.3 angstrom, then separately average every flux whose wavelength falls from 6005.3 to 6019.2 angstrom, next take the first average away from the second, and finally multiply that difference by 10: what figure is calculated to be -1.3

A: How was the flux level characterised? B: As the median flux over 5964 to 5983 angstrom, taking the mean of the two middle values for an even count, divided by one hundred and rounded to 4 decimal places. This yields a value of 0.0305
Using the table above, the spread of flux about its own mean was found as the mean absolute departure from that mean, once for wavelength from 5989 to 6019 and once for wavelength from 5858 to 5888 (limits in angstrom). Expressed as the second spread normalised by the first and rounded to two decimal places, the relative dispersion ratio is 1.64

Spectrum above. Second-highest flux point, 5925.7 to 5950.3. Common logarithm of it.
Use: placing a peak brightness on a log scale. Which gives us 0.5128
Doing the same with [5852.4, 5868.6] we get 0.5053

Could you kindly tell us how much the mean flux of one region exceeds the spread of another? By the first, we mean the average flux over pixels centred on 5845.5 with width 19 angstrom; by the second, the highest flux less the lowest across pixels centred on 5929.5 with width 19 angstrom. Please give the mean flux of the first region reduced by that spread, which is 2.62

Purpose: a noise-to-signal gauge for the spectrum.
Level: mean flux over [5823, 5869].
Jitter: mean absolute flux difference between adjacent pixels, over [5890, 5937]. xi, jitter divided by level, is 0.048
